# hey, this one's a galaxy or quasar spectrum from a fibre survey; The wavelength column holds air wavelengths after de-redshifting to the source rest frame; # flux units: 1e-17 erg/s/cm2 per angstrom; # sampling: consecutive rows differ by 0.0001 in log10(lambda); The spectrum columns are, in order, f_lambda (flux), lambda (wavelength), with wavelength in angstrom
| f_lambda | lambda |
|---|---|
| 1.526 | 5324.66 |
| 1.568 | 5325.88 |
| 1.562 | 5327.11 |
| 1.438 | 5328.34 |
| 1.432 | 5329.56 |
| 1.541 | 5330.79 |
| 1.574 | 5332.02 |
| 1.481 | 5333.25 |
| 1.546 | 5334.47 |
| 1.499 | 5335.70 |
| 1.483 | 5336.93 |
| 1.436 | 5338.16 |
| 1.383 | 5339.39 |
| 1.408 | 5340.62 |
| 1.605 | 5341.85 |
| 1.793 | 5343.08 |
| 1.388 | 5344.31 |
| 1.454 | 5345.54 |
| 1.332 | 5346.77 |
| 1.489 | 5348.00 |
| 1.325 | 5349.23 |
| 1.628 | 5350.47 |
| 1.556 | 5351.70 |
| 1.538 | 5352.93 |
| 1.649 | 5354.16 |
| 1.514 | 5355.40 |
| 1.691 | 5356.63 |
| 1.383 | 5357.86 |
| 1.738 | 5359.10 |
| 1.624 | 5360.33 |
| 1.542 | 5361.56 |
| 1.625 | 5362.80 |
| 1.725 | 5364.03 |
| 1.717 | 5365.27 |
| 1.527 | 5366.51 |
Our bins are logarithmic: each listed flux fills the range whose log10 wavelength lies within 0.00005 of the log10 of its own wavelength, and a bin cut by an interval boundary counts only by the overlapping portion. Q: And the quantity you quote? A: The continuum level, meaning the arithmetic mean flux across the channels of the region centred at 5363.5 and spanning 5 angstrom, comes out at 1.65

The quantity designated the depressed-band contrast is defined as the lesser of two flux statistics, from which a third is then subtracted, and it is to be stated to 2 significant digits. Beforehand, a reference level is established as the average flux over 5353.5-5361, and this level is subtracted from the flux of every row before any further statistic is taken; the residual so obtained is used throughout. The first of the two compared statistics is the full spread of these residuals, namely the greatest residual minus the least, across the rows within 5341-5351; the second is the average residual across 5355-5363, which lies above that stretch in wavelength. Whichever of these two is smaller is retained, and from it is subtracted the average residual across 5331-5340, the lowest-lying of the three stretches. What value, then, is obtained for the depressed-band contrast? 0.10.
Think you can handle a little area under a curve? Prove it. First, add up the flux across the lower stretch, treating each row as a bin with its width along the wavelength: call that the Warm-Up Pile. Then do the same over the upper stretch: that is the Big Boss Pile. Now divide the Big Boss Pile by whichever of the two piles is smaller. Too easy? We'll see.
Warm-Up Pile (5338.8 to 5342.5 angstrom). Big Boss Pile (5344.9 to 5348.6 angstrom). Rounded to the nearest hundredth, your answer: 1.00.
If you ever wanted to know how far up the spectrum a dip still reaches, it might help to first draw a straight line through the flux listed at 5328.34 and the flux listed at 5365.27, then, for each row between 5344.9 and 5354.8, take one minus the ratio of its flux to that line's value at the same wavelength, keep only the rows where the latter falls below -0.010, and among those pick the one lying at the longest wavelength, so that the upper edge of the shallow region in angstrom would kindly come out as 5350.47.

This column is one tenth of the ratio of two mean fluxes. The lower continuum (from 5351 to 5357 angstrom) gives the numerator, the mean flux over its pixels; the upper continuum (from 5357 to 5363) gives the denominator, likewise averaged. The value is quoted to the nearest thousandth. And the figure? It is 0.100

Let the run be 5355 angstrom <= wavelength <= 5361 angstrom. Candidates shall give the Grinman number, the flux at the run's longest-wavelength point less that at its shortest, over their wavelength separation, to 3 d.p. 0.022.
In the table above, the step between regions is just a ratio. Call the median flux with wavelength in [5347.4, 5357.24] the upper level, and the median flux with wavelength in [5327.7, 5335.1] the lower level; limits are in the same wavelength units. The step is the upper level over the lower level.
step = 1.02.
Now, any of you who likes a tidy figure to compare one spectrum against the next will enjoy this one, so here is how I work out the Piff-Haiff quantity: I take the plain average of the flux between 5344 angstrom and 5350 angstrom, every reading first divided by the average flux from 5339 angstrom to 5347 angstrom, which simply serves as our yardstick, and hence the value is 0.94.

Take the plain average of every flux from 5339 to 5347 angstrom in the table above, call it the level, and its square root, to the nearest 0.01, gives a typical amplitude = 1.22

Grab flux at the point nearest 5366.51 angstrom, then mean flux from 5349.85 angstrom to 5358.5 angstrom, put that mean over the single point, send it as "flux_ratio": 1.025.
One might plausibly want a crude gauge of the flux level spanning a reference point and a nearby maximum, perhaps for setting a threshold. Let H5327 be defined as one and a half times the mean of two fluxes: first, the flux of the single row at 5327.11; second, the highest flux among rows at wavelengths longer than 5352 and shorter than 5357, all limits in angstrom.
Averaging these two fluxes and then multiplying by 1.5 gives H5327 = 2.44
